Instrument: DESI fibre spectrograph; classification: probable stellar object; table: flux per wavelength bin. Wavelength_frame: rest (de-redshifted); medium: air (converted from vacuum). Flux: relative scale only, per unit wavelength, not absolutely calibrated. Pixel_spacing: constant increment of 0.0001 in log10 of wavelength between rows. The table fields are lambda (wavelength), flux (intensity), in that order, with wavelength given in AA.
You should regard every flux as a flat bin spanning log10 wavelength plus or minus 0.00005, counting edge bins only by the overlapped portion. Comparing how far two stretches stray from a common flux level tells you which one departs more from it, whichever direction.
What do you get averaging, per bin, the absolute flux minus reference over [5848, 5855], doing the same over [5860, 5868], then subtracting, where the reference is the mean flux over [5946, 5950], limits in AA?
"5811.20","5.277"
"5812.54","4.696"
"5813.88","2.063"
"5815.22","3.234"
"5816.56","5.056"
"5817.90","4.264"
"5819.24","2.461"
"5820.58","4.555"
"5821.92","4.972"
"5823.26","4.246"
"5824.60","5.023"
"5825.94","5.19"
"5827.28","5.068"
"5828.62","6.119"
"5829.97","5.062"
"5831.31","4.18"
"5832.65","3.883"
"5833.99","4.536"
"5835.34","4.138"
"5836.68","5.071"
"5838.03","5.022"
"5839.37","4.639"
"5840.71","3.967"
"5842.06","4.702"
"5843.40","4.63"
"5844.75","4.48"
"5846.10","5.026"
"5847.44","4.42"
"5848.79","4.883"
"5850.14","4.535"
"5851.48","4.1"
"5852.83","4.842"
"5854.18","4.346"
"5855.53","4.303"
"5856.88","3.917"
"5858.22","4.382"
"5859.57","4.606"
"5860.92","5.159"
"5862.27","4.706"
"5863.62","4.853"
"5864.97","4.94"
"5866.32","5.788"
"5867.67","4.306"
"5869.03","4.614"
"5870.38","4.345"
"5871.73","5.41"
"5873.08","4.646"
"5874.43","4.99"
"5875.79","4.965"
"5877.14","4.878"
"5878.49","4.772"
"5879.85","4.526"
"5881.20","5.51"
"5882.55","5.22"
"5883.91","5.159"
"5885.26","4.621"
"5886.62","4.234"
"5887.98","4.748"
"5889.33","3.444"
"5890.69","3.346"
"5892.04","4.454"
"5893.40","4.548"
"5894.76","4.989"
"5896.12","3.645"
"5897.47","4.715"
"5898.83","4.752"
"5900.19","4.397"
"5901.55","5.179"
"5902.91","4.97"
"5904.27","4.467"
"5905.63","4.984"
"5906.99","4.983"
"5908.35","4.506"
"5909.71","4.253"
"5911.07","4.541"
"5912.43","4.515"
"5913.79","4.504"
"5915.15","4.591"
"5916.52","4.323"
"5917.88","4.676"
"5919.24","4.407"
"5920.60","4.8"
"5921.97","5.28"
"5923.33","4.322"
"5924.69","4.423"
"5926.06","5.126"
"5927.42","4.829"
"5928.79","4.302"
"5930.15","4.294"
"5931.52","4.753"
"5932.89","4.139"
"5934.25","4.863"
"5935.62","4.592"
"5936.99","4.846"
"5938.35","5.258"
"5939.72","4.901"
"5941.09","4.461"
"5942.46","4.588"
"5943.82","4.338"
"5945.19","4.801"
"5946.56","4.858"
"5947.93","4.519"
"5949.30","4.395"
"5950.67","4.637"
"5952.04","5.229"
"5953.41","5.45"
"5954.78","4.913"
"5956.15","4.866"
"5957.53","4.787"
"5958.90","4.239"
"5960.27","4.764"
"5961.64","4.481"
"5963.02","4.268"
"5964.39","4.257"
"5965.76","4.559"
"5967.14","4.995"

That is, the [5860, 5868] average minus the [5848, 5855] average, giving 0.20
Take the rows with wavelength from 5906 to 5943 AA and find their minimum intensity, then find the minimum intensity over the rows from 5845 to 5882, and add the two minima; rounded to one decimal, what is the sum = 8.1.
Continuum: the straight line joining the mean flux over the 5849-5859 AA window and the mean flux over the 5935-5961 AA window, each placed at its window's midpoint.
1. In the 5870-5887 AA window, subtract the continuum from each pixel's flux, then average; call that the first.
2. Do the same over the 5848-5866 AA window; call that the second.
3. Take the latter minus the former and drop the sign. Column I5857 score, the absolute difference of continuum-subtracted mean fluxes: 0.19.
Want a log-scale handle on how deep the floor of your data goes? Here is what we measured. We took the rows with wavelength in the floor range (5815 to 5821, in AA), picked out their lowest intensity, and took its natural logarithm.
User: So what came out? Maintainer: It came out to 0.9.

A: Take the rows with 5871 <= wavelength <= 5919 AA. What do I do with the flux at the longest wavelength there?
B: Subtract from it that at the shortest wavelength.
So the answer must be -0.7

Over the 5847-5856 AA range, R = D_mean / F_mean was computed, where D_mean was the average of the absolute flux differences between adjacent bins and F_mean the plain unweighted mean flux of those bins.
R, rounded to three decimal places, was 0.094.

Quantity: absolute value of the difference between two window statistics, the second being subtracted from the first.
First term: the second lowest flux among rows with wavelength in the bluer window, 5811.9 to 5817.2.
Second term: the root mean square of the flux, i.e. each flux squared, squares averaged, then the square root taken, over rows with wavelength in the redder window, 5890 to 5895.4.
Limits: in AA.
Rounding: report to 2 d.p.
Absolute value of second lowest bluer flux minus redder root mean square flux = 1.14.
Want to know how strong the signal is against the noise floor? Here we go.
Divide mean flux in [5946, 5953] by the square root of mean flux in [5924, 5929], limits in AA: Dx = 2.19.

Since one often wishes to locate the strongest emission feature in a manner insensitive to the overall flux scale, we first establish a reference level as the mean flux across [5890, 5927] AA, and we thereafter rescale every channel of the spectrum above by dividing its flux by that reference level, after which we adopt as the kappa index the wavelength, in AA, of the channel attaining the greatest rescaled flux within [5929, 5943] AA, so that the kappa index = 5938.35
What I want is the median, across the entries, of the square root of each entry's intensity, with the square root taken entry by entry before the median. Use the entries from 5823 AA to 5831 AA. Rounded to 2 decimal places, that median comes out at 2.25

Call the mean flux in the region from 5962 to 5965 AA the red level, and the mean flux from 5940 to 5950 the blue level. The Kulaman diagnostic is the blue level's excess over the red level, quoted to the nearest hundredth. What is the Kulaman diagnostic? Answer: 0.30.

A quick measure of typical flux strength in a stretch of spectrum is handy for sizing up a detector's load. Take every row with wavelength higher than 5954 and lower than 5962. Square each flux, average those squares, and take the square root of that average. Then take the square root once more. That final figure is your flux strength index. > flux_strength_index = 2.164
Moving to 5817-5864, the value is 2.148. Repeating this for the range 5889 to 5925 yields 2.131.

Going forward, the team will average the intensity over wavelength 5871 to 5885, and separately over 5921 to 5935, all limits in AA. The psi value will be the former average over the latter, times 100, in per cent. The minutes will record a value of 108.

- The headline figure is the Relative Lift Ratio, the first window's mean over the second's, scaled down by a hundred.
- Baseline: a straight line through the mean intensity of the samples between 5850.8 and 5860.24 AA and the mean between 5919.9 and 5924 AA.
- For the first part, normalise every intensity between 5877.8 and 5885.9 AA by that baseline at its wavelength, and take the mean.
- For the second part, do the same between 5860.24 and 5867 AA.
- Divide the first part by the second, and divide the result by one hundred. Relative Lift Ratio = 0.0095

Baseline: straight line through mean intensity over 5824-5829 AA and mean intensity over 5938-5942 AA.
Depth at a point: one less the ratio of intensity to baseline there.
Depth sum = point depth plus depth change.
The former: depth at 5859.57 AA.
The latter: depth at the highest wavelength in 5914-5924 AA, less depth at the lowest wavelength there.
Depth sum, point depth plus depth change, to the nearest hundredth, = 0.16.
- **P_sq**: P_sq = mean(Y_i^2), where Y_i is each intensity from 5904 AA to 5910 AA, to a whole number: 22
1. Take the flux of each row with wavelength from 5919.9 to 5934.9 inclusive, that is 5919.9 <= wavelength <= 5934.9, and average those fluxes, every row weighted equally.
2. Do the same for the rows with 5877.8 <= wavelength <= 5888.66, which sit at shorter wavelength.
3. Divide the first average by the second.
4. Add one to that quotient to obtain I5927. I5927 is 1.96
